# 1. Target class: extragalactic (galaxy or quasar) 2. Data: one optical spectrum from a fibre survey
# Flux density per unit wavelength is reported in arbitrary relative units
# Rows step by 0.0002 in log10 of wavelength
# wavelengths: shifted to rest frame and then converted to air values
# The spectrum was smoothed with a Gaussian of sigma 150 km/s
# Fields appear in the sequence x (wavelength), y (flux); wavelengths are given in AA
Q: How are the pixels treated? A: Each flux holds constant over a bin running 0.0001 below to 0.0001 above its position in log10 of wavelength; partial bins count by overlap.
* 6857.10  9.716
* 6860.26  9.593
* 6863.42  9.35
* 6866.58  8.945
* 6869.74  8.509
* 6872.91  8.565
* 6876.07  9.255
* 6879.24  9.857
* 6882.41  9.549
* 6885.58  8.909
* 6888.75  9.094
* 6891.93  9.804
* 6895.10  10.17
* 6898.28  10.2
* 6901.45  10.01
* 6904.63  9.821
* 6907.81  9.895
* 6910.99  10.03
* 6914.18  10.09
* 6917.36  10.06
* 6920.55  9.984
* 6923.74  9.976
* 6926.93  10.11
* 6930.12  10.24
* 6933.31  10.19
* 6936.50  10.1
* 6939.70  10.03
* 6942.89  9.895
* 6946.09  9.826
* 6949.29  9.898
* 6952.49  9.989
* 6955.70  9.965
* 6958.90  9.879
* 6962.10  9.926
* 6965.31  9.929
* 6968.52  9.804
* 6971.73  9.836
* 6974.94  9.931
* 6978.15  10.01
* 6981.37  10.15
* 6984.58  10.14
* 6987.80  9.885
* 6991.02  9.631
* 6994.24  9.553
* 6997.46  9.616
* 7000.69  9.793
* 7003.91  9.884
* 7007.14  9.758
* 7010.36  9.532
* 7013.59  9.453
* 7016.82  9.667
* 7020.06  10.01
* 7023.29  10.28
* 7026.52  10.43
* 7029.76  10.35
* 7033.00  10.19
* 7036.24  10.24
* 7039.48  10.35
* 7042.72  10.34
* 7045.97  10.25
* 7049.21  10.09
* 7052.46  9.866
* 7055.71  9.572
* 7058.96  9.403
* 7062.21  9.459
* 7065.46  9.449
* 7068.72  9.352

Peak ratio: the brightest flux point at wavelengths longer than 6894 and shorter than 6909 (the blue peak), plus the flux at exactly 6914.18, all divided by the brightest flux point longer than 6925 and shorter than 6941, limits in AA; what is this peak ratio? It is 1.981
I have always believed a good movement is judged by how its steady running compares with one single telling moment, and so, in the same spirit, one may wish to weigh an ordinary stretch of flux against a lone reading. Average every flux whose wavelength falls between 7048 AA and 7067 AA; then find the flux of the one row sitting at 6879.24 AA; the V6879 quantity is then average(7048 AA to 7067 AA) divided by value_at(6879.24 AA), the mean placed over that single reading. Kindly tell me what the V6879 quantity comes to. 0.98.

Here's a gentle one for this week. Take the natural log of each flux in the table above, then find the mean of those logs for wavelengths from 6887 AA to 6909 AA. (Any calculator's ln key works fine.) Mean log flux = 2.29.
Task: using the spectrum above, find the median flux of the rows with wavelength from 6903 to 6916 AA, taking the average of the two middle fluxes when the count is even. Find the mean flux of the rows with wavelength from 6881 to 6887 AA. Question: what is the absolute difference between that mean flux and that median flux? 0.73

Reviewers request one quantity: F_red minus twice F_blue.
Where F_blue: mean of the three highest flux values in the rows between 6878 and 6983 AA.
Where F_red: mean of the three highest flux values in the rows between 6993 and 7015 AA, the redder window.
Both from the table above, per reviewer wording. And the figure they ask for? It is -10.6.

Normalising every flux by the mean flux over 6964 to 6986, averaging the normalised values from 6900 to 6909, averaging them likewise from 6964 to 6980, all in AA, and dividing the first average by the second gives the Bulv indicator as 1.00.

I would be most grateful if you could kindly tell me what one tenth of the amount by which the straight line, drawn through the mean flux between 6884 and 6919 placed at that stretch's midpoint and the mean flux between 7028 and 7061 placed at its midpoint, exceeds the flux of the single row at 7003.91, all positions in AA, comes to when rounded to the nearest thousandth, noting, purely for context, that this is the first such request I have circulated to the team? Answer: 0.011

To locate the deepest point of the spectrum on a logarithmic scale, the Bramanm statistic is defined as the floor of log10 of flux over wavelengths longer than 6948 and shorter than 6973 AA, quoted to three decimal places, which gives 0.991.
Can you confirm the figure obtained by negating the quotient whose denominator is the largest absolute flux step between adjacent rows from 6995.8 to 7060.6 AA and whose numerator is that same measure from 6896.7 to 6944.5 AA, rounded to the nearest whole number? -1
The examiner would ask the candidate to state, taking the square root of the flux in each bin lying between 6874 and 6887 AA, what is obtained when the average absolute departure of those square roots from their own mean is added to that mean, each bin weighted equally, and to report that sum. 3.11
